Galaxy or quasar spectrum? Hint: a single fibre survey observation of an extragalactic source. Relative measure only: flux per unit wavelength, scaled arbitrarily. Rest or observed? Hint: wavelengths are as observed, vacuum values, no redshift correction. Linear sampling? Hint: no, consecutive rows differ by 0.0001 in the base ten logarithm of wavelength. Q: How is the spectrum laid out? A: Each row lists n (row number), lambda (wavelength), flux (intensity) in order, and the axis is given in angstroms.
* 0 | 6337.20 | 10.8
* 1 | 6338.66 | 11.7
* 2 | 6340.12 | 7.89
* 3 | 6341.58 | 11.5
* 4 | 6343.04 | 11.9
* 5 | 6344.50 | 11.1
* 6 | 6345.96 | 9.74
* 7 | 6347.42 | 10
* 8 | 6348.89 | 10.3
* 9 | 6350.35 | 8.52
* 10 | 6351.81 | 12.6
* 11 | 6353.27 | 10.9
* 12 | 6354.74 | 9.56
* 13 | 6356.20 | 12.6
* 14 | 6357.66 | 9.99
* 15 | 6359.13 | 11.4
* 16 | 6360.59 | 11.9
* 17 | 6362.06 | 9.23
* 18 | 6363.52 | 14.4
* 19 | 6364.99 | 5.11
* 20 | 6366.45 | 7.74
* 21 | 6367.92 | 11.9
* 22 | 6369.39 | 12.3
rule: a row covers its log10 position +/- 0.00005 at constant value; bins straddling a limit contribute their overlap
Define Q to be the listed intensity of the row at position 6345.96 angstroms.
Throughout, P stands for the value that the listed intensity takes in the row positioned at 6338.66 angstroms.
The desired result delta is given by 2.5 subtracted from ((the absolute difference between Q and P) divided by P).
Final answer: -2.33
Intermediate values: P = 11.7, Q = 9.74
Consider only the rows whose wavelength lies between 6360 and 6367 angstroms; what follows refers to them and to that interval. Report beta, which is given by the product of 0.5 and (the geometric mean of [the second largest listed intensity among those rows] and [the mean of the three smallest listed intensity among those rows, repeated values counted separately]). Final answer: 4.7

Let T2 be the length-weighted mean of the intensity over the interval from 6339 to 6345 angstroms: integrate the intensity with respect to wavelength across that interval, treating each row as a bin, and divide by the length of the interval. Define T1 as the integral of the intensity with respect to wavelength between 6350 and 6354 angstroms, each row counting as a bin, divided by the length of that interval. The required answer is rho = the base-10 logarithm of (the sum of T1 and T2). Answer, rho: 1.33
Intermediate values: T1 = 10.9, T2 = 10.7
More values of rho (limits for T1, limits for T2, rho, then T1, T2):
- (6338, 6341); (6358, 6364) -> 1.33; 9.8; 11.5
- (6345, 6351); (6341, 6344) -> 1.33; 9.7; 11.7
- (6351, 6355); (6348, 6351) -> 1.31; 11.1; 9.4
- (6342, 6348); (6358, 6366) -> 1.32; 10.8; 10.3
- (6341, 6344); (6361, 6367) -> 1.32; 11.7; 9.3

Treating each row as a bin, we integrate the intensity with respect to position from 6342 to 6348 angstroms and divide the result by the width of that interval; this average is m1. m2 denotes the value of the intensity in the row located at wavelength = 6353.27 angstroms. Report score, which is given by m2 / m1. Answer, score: 1.01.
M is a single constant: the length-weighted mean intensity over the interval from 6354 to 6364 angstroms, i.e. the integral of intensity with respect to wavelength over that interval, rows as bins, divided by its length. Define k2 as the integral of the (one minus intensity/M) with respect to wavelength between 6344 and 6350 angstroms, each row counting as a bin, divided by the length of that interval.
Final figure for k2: 0.096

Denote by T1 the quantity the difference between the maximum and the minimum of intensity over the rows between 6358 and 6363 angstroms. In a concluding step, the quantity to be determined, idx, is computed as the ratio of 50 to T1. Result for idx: 19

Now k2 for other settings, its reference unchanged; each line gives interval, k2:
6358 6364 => -0.026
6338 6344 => 0.042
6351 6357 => -0.013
